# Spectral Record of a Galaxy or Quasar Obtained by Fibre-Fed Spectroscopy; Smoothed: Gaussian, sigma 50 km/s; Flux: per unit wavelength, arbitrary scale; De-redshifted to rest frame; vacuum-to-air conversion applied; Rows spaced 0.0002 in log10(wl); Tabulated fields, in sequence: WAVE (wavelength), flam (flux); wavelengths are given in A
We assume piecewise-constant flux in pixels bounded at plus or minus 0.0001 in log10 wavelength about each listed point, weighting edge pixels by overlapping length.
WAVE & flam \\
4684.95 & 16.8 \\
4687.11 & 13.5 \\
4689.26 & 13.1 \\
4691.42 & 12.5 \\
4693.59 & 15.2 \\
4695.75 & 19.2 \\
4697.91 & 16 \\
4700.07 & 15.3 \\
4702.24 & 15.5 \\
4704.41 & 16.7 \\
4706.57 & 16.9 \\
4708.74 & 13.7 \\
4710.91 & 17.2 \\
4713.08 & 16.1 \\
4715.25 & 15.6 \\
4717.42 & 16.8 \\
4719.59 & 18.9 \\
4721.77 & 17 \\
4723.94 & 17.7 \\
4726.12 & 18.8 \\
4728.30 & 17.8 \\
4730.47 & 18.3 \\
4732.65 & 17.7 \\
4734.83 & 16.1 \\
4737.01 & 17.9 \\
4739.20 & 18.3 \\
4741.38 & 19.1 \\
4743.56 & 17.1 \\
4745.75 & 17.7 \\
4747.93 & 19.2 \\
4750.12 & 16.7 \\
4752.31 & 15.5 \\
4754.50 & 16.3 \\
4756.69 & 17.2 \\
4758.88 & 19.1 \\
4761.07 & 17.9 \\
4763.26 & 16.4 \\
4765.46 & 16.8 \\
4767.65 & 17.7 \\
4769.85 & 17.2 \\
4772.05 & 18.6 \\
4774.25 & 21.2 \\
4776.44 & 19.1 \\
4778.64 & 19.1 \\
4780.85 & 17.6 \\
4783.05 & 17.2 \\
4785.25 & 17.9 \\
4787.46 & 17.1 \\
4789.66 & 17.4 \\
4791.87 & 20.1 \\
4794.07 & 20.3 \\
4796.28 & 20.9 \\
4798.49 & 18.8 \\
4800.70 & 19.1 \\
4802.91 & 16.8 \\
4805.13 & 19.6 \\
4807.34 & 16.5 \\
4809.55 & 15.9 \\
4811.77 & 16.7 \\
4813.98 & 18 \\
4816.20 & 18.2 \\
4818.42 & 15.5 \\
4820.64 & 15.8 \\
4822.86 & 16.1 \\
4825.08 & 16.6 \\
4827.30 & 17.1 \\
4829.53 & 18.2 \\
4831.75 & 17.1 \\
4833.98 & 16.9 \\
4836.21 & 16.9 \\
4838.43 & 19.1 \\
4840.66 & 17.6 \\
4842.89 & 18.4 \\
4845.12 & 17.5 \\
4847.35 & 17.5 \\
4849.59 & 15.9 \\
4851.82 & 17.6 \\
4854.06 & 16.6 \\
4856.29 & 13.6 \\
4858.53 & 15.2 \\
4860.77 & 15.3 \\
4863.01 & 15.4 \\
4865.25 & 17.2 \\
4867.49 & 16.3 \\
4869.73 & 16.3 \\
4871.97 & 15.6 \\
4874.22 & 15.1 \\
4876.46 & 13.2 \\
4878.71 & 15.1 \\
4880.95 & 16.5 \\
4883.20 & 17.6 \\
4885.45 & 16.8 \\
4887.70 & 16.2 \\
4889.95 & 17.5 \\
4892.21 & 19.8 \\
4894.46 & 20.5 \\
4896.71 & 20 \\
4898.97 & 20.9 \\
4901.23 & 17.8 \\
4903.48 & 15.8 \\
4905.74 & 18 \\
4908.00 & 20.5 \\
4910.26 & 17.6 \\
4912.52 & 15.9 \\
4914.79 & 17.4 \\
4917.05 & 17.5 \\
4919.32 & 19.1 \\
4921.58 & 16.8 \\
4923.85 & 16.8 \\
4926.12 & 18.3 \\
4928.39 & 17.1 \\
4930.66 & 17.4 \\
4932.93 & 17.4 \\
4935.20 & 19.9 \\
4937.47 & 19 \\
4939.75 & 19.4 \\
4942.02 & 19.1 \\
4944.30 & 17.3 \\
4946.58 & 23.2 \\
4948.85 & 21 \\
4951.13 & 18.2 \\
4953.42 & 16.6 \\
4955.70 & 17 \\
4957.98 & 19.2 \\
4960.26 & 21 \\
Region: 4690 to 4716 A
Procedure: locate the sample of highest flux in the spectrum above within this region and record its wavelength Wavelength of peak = 4695.75 A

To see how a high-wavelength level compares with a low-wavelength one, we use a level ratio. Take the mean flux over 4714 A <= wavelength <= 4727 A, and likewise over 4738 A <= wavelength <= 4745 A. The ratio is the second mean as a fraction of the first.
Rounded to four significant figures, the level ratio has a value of 1.040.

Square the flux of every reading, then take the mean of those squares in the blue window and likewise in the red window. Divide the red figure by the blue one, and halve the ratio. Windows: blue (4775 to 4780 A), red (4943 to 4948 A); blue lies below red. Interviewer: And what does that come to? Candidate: 0.57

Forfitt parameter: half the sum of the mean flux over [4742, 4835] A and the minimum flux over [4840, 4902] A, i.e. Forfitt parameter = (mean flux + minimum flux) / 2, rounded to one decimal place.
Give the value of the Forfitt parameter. 15.5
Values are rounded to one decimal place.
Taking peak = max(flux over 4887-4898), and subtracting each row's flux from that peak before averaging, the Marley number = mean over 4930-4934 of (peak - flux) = 3.1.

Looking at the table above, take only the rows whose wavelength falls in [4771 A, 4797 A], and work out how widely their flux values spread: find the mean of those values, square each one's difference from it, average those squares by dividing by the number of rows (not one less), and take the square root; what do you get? 1.41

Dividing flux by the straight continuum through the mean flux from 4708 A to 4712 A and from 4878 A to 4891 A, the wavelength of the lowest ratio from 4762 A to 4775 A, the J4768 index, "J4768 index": 4763.26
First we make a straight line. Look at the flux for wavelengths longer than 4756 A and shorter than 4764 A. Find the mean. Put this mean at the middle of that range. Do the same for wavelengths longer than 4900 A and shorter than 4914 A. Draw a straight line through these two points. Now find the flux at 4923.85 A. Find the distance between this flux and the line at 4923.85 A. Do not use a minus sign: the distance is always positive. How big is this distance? 0.8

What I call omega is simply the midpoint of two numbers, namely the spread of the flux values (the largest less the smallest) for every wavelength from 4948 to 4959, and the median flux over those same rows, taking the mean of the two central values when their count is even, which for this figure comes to 11.3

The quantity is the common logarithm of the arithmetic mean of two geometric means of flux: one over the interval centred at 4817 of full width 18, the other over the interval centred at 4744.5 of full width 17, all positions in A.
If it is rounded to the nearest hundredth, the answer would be 1.23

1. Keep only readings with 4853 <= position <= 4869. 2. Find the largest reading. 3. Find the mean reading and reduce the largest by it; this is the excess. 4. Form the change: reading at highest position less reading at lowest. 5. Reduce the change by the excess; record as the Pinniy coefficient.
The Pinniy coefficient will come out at -1.8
